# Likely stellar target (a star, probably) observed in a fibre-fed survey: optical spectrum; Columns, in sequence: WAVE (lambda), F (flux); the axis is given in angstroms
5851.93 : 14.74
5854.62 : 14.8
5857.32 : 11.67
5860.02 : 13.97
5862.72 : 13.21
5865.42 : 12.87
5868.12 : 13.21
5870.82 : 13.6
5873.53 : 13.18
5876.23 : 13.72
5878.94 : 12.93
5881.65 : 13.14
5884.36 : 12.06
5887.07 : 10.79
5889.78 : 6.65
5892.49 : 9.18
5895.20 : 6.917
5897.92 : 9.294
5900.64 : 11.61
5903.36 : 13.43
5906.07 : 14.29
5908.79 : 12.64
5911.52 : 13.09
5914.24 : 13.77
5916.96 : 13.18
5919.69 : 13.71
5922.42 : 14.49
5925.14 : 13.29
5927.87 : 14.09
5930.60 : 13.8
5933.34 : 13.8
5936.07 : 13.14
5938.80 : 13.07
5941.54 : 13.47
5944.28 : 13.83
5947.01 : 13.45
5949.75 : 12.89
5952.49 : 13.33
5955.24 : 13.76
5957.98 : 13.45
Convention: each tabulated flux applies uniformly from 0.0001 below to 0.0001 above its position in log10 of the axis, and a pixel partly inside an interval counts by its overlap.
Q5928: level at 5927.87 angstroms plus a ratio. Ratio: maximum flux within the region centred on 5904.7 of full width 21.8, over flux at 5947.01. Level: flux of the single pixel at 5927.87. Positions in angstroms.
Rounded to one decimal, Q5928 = 15.2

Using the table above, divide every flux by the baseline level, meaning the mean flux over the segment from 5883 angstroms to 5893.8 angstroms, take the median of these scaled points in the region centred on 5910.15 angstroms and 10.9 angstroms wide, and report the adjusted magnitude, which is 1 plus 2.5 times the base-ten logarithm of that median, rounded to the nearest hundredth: 1.36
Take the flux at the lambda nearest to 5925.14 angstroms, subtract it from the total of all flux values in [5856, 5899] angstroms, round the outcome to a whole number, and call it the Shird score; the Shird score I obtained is 173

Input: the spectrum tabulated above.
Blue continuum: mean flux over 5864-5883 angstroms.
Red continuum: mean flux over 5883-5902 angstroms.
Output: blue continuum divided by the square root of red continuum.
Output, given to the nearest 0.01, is 4.29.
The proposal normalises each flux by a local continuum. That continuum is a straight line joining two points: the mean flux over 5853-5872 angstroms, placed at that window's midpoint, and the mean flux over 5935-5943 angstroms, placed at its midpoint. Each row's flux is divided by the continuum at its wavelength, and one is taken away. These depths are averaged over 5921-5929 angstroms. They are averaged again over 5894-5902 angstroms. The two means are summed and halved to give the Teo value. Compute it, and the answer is -0.12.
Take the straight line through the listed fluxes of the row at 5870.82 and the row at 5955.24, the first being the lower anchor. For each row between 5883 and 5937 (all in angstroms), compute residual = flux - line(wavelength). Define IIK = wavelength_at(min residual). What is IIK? 5889.78 angstroms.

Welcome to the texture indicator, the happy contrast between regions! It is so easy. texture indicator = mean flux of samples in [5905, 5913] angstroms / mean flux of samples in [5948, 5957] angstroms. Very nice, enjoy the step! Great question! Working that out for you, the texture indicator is 1.00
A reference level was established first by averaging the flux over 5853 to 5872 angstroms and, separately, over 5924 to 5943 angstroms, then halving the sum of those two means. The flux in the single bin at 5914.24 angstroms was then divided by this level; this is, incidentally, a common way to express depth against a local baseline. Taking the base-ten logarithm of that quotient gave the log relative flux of 0.01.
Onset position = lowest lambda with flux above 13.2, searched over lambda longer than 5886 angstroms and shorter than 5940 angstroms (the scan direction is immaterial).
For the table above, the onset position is 5903.36 angstroms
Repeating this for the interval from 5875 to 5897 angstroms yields 5876.23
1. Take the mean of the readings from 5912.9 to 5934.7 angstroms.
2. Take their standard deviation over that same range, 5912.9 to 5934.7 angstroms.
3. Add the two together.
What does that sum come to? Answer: 14.2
